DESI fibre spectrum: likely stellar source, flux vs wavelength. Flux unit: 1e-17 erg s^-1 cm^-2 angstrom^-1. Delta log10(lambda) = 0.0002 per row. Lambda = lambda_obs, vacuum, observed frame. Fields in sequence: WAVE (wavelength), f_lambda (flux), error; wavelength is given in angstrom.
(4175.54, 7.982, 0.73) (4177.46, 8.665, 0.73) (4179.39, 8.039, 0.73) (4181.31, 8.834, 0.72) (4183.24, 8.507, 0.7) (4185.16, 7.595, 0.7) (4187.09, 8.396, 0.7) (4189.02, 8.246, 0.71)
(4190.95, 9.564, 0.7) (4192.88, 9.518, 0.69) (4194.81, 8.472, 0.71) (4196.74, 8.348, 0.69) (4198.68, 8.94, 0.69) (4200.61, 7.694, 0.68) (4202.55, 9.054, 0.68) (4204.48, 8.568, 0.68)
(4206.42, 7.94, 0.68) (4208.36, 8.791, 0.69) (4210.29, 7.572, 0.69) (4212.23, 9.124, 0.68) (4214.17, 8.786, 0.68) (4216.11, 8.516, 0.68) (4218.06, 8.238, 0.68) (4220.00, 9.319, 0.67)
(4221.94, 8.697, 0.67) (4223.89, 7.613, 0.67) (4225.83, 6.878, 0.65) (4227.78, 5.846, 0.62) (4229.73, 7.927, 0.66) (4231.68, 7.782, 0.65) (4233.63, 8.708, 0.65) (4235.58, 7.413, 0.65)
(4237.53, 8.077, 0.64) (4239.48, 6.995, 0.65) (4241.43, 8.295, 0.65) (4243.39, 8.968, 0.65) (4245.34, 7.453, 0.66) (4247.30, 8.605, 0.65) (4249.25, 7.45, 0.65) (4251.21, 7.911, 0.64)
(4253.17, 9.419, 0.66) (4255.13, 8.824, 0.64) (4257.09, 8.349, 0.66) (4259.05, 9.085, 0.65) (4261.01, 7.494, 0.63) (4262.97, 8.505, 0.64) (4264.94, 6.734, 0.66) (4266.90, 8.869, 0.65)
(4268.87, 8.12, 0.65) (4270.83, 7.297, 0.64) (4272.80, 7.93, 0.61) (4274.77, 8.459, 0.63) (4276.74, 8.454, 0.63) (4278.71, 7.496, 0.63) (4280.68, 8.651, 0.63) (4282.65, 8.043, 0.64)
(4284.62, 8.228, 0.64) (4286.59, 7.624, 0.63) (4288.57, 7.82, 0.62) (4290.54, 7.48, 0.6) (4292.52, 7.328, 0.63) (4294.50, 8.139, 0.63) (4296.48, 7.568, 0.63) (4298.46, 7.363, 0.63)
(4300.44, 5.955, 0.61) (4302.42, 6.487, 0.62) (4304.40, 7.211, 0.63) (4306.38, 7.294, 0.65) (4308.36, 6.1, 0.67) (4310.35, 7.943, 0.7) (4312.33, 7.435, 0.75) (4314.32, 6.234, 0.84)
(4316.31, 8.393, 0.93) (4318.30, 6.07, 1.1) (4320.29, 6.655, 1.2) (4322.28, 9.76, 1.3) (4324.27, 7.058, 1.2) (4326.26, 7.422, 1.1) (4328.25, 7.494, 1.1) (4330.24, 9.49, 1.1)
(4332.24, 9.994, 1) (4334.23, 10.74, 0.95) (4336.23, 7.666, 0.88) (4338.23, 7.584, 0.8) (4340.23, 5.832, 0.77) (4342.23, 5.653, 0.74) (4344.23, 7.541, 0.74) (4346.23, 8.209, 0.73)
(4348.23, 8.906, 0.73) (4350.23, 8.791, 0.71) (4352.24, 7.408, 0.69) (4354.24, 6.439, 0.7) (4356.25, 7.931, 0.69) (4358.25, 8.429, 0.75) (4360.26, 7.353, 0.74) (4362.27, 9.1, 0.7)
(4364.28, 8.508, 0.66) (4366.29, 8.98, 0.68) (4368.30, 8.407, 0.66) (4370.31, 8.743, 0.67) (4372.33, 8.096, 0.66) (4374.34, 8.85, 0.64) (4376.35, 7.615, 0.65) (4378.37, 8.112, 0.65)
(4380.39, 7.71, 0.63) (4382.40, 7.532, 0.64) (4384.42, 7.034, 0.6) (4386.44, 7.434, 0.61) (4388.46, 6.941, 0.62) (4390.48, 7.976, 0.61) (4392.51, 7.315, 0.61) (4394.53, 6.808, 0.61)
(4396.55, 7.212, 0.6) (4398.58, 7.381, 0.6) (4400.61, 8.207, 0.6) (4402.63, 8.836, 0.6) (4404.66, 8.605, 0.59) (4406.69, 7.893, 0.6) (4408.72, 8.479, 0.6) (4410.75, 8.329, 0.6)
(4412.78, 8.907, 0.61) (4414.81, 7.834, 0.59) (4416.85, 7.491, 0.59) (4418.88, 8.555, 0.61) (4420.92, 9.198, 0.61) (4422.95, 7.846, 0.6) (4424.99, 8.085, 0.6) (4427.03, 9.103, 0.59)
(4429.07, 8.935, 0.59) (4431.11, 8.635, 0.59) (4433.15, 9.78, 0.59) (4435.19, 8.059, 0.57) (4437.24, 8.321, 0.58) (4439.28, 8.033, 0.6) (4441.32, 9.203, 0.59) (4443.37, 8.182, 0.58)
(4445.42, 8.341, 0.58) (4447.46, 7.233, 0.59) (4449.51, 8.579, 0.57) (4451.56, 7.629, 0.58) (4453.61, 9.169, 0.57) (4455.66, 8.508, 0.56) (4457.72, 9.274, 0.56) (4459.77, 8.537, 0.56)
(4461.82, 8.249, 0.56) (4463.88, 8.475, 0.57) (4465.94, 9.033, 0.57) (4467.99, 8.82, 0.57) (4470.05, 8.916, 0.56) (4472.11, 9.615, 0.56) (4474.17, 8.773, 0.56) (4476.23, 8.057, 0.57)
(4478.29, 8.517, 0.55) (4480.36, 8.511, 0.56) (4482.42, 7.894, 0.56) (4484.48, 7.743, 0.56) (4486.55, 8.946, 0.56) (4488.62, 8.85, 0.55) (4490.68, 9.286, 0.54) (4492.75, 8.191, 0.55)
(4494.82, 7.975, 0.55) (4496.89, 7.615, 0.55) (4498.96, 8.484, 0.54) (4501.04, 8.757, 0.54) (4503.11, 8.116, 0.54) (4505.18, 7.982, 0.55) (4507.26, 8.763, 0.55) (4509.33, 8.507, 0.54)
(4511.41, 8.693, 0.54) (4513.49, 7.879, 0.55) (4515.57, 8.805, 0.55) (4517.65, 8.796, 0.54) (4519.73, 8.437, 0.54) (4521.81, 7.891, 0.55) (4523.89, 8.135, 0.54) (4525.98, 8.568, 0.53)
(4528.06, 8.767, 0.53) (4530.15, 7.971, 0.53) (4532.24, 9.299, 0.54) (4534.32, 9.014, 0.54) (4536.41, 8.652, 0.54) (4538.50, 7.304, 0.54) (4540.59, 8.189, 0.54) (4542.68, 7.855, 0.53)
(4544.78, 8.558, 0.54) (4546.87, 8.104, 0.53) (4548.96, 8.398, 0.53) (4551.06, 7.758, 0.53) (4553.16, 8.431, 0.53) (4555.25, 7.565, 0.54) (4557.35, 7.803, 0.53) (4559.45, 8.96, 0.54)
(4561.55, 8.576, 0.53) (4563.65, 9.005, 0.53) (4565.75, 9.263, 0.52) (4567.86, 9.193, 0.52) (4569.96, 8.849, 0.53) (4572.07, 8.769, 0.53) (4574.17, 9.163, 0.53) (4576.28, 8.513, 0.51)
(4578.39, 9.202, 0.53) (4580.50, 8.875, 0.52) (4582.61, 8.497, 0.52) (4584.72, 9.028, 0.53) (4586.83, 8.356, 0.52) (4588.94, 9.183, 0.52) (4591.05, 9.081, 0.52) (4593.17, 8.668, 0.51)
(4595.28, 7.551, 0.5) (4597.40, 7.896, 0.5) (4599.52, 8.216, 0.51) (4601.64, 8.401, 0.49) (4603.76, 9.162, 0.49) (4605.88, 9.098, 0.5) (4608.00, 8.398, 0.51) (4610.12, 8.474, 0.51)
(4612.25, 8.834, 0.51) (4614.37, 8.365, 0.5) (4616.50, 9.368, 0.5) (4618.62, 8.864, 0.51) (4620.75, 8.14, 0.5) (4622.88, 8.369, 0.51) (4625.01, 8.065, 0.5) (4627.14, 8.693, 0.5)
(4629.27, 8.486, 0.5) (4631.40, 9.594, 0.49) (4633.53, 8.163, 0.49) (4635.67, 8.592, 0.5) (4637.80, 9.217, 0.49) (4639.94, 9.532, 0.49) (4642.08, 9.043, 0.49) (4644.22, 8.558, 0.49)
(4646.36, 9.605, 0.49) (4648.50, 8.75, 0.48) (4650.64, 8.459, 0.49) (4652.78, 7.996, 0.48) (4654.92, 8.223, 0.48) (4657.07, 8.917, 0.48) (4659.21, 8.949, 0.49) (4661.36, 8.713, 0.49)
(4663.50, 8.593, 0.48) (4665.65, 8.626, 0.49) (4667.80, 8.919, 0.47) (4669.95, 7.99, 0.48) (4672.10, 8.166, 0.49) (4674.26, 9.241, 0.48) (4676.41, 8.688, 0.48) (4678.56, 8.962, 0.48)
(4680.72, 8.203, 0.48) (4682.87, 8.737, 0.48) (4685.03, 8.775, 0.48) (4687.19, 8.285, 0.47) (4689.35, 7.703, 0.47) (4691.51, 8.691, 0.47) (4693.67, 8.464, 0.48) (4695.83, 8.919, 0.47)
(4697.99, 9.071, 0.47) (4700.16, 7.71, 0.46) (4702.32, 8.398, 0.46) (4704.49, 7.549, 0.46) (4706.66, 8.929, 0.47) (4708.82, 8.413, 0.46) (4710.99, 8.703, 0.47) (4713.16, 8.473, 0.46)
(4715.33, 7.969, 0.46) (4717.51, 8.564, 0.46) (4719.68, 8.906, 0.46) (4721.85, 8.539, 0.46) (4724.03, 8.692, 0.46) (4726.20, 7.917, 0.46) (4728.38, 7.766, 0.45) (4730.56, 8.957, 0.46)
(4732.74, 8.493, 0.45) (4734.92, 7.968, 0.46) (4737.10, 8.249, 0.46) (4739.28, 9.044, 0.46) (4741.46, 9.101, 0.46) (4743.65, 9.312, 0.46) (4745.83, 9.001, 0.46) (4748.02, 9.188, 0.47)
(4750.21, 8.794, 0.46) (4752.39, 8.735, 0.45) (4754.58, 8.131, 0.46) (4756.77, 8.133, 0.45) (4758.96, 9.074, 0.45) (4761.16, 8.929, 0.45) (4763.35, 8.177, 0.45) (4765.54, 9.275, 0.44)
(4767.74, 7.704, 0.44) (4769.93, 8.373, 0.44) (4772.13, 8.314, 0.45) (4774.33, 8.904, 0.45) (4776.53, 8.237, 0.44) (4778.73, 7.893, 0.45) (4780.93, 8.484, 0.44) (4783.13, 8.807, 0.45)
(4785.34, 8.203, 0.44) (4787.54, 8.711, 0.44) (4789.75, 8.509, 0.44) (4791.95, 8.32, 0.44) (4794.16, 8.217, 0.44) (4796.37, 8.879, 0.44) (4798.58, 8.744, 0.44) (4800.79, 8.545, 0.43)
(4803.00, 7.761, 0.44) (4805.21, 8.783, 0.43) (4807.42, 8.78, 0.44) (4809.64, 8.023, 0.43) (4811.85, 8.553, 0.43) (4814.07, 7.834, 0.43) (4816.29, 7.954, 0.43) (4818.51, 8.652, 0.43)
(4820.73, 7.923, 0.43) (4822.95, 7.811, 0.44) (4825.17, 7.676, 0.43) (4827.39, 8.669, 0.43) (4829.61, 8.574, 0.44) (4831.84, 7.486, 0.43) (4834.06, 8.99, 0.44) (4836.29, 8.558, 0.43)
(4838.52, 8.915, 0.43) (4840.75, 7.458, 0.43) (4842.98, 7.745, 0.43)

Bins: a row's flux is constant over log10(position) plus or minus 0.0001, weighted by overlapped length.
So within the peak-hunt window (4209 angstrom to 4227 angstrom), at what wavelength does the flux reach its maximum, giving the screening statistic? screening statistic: 4220.00 angstrom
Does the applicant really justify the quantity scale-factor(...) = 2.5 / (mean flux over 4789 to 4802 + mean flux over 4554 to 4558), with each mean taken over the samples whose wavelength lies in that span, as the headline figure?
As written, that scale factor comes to 0.154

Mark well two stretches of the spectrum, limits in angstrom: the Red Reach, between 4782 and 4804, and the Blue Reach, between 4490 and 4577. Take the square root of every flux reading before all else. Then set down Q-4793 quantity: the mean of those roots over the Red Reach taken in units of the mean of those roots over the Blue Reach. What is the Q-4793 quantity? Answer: 1.00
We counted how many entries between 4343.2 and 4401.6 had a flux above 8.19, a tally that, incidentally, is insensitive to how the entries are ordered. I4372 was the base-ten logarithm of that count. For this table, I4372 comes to 1.04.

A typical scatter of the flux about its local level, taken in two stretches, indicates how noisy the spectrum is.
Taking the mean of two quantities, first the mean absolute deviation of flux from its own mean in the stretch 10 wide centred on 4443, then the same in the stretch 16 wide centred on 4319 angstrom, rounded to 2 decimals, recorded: 0.67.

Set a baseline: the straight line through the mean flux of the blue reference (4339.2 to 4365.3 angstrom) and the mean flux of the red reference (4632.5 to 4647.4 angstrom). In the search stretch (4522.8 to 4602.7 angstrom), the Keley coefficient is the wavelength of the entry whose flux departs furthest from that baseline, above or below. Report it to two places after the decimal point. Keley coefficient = 4595.28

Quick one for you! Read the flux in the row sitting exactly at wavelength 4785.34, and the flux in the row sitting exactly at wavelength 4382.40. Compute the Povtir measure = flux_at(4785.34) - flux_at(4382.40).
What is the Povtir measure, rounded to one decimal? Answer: 0.7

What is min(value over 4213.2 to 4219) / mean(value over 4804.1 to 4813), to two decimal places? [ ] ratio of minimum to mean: 0.97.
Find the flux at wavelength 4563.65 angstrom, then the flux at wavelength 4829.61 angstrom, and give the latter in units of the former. 0.95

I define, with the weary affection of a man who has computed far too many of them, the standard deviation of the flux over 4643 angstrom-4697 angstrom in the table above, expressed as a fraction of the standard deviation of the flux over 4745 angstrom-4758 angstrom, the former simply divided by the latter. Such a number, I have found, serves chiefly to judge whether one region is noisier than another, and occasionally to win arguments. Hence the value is 1.0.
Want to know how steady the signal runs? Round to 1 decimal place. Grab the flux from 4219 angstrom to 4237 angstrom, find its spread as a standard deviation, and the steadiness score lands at 1.0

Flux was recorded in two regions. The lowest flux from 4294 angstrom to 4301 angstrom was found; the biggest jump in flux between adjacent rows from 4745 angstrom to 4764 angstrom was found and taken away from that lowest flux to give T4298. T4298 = 5.01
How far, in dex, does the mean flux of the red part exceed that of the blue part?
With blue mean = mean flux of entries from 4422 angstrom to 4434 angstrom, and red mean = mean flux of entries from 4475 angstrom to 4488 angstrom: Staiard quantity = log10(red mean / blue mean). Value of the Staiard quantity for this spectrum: -0.02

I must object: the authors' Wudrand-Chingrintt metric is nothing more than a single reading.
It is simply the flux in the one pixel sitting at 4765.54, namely 9.275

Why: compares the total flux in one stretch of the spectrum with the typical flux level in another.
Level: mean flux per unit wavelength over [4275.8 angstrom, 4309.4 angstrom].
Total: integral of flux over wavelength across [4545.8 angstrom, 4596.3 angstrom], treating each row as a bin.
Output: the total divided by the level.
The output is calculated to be 58.2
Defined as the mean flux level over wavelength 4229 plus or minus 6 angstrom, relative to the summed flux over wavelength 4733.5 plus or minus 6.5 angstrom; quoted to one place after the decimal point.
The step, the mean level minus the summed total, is -43.0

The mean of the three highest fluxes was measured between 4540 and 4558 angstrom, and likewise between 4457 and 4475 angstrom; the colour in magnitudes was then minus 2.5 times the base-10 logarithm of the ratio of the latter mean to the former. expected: -0.10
